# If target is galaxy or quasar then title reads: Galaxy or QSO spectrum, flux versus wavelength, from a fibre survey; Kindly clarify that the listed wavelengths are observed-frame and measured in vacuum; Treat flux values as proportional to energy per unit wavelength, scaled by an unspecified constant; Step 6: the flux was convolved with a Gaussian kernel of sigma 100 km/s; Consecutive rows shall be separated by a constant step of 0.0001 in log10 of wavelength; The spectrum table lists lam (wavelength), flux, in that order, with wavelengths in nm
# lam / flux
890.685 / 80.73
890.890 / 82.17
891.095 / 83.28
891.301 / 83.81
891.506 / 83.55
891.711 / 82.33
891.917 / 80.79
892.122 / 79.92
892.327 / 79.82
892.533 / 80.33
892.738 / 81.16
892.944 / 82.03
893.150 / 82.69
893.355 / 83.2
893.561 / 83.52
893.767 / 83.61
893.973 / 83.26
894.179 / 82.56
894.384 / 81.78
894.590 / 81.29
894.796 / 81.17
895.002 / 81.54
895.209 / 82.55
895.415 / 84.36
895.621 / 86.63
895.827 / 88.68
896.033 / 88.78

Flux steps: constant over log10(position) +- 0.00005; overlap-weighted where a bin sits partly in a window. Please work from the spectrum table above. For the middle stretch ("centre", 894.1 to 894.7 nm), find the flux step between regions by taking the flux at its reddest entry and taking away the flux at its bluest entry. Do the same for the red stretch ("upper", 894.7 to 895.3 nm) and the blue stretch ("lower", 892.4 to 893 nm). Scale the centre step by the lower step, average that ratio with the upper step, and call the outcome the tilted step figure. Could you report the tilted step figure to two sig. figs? 0.32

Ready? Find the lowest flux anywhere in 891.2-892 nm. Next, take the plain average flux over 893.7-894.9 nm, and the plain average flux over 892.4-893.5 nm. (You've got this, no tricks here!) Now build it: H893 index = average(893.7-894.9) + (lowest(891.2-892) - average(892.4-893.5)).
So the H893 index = 81.2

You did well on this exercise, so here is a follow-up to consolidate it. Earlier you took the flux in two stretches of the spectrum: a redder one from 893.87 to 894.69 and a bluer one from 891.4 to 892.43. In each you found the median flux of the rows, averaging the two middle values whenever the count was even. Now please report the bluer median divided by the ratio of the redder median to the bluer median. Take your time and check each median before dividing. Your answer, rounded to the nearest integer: 79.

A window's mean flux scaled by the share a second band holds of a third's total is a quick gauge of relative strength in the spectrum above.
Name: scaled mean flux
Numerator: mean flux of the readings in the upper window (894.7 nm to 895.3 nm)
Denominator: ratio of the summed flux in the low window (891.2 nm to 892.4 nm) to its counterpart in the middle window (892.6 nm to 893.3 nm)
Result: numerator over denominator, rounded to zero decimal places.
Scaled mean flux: 41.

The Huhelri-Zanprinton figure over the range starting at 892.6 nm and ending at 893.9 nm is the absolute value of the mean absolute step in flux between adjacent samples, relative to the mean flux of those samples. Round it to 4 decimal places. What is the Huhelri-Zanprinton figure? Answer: 0.0059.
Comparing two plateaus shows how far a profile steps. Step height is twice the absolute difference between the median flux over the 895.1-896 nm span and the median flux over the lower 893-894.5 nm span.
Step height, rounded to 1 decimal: 4.6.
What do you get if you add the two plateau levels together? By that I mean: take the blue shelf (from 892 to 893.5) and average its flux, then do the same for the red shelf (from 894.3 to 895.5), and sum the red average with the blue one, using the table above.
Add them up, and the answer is 163.4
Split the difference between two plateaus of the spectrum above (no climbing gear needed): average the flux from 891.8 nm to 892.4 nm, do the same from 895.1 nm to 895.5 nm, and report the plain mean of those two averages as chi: 81.8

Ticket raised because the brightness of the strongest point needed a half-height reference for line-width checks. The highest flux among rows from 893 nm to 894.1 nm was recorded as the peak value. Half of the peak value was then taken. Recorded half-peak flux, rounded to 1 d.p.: 41.8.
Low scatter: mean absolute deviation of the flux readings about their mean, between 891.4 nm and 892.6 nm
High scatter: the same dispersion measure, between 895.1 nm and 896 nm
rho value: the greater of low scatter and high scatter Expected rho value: 2.1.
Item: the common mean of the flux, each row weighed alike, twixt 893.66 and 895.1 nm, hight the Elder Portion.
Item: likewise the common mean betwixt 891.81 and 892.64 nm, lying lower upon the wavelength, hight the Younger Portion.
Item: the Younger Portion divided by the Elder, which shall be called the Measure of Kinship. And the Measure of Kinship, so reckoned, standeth 0.98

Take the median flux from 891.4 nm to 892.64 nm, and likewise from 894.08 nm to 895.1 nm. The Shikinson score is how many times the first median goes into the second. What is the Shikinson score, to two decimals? 1.01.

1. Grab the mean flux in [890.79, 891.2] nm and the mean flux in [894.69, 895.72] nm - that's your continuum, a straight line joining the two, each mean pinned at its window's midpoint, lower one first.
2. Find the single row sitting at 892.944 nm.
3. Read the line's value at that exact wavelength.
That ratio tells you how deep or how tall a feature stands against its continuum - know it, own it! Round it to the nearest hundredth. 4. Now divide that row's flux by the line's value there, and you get 0.99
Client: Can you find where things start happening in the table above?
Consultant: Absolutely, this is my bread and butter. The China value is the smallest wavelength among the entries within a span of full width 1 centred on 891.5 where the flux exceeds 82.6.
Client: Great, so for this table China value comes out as 891.095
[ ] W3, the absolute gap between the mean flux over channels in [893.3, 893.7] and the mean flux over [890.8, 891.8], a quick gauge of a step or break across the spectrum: 0.3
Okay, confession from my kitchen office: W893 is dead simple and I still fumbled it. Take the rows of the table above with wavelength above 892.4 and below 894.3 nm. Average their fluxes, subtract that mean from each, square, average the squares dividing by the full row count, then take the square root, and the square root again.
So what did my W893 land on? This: 1.03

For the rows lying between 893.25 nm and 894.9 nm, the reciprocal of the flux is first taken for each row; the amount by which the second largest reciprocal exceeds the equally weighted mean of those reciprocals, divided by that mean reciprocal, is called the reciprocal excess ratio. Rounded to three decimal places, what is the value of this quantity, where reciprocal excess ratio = 0.015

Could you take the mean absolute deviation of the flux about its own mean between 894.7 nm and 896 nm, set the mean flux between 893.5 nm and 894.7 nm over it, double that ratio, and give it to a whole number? 69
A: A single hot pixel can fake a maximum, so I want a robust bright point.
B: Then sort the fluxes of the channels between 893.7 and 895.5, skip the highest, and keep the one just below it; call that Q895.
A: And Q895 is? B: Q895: 83.61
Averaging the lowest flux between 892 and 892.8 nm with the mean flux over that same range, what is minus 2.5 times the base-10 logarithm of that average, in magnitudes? -4.76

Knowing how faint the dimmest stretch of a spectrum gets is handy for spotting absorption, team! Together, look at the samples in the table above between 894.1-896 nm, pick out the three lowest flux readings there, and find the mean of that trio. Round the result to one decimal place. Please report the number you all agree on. 81.3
